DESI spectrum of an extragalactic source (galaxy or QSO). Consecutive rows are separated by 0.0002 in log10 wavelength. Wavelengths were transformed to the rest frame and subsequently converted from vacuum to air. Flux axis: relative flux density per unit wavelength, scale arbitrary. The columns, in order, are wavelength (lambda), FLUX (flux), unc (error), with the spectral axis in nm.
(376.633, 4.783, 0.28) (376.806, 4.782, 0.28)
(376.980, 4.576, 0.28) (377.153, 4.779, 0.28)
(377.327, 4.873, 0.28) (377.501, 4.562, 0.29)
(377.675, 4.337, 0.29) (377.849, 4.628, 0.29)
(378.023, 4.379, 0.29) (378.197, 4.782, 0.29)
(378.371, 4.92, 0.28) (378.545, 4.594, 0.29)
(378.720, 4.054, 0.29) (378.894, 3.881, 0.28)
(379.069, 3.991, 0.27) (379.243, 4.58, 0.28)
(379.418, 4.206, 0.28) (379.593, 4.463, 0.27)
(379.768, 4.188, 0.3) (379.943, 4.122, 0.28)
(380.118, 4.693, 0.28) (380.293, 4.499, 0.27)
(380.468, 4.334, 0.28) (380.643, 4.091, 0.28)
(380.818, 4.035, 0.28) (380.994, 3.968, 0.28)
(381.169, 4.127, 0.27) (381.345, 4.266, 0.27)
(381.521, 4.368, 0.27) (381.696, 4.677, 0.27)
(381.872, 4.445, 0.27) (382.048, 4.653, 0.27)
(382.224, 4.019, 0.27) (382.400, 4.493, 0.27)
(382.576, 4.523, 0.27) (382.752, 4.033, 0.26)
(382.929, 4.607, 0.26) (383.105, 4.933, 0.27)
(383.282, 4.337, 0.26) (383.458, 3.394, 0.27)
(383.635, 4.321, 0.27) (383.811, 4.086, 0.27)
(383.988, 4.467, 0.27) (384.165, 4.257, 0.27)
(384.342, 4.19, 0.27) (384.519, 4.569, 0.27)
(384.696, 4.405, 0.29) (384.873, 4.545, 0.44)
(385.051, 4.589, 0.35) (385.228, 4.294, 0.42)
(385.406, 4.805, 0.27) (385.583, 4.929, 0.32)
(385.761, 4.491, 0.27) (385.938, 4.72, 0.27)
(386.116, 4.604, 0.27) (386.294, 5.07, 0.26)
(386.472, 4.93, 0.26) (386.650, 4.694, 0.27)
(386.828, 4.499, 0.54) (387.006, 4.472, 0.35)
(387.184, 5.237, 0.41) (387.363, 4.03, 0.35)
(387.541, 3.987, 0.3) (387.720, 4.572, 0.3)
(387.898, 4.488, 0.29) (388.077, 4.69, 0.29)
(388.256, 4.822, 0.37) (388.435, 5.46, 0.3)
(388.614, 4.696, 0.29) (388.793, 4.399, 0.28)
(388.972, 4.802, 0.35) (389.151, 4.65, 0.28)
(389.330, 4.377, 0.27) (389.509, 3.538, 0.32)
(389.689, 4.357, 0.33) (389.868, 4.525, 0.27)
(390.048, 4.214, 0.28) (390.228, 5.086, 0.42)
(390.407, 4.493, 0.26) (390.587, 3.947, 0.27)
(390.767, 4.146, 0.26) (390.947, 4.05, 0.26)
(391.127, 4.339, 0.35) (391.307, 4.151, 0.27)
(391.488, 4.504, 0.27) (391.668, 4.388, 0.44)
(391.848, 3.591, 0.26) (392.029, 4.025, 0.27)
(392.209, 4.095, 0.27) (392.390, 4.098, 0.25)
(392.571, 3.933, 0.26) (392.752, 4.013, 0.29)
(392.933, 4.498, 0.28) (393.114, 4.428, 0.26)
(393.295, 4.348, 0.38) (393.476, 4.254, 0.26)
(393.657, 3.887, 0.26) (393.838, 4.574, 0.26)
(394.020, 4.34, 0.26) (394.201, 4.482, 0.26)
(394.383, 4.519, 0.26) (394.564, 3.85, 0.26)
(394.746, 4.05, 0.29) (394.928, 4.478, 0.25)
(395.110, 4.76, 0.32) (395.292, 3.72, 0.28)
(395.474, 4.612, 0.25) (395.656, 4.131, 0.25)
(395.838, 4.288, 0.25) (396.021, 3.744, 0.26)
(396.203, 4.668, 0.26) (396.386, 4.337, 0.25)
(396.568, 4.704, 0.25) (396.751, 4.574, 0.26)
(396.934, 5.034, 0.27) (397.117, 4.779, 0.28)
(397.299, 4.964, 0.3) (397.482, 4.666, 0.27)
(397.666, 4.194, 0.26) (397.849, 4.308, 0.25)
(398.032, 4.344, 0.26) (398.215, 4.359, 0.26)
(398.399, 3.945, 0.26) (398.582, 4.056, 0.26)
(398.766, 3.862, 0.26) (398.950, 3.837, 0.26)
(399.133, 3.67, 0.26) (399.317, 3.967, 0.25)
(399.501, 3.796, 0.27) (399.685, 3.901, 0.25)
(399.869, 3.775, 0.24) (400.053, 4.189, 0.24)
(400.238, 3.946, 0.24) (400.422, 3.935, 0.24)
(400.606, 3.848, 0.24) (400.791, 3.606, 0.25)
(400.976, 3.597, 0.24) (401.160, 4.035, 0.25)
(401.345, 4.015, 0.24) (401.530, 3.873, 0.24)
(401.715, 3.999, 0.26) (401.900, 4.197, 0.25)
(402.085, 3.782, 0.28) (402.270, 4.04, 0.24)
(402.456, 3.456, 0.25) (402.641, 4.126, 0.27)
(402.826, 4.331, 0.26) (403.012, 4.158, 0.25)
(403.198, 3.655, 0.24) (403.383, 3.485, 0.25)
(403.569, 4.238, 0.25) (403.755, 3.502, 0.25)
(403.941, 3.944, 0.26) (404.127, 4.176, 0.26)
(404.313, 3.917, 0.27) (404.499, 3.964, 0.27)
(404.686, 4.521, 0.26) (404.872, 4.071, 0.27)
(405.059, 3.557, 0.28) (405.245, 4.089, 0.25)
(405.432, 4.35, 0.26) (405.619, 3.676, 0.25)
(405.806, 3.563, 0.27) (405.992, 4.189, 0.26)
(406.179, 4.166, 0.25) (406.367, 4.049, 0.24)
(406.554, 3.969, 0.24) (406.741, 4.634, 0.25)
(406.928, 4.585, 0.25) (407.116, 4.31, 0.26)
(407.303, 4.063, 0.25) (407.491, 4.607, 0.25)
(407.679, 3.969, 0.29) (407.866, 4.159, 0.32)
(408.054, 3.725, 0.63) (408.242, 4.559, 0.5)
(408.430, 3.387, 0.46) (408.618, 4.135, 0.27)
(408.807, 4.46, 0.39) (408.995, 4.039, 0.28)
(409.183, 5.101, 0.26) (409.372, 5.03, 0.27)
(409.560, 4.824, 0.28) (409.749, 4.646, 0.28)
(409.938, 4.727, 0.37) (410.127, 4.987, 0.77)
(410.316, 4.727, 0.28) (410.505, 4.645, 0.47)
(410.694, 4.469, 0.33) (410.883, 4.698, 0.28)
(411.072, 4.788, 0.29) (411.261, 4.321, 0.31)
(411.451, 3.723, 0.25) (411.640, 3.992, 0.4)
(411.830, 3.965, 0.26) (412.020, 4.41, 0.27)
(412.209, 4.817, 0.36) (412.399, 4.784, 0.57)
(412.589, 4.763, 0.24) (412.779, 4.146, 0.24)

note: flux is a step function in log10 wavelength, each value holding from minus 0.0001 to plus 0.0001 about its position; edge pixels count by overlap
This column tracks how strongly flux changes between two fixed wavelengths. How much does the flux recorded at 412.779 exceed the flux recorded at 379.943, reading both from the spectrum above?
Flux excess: 0.0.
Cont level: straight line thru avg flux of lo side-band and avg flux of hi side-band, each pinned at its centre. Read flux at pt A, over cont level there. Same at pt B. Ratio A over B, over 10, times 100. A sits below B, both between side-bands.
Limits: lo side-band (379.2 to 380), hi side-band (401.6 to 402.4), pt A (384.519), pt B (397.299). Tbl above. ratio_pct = 8.8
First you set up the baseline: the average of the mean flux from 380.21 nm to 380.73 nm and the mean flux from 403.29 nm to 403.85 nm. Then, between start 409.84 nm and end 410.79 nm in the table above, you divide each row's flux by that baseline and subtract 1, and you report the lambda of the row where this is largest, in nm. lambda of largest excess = 410.127 nm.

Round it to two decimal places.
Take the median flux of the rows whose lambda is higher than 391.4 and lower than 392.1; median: 4.21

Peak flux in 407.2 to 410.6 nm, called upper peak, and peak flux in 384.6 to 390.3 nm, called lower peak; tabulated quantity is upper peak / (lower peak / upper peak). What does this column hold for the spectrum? 4.8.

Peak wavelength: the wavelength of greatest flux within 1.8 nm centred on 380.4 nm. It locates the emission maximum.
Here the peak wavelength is 380.118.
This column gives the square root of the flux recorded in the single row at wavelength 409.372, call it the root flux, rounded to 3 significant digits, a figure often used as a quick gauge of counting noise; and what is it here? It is 2.24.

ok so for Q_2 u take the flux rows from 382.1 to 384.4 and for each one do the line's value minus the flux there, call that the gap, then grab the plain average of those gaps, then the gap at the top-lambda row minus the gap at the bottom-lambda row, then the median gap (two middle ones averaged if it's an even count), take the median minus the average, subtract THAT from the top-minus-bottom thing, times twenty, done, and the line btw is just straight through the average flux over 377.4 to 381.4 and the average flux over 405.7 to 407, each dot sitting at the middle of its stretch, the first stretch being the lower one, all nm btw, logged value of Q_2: -3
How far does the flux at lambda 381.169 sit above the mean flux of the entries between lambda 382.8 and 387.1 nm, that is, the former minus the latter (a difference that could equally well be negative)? -0.38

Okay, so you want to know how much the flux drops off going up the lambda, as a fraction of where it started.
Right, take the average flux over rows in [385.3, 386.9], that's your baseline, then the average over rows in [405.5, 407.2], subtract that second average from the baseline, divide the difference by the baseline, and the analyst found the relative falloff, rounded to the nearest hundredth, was 0.13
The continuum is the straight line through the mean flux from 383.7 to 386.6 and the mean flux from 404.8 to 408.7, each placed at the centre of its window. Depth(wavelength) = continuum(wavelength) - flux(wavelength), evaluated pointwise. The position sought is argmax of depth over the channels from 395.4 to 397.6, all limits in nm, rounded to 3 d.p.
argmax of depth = 396.021 nm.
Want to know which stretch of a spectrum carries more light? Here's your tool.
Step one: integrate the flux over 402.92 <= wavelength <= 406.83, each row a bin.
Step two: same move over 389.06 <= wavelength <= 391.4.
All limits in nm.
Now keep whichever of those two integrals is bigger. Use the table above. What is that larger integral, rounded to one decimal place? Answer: 15.6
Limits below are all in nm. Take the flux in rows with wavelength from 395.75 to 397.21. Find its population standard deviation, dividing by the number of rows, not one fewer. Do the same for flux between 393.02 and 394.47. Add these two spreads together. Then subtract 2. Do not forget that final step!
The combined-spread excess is -1.43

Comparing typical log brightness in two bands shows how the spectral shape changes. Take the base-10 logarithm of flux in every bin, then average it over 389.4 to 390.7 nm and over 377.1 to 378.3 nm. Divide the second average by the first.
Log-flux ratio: 1.05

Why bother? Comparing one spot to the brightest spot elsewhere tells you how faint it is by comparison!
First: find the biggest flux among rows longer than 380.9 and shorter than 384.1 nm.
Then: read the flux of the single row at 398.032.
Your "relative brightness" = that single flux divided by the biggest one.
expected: 0.88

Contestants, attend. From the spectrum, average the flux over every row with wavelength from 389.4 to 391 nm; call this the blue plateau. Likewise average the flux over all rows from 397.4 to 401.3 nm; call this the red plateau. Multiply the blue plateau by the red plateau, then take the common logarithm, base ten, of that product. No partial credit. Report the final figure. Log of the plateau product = 1.23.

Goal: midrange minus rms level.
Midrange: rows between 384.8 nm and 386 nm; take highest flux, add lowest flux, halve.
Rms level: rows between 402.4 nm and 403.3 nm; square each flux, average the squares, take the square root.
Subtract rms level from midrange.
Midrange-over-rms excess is 0.65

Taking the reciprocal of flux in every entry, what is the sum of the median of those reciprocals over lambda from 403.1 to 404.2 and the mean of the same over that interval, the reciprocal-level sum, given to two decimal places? 0.53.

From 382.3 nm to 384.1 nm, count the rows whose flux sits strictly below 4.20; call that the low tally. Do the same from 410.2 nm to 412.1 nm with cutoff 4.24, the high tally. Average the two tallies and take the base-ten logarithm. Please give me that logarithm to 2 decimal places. 0.48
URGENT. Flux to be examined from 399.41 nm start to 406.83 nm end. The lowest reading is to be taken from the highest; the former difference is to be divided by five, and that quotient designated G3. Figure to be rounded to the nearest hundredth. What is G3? 0.24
